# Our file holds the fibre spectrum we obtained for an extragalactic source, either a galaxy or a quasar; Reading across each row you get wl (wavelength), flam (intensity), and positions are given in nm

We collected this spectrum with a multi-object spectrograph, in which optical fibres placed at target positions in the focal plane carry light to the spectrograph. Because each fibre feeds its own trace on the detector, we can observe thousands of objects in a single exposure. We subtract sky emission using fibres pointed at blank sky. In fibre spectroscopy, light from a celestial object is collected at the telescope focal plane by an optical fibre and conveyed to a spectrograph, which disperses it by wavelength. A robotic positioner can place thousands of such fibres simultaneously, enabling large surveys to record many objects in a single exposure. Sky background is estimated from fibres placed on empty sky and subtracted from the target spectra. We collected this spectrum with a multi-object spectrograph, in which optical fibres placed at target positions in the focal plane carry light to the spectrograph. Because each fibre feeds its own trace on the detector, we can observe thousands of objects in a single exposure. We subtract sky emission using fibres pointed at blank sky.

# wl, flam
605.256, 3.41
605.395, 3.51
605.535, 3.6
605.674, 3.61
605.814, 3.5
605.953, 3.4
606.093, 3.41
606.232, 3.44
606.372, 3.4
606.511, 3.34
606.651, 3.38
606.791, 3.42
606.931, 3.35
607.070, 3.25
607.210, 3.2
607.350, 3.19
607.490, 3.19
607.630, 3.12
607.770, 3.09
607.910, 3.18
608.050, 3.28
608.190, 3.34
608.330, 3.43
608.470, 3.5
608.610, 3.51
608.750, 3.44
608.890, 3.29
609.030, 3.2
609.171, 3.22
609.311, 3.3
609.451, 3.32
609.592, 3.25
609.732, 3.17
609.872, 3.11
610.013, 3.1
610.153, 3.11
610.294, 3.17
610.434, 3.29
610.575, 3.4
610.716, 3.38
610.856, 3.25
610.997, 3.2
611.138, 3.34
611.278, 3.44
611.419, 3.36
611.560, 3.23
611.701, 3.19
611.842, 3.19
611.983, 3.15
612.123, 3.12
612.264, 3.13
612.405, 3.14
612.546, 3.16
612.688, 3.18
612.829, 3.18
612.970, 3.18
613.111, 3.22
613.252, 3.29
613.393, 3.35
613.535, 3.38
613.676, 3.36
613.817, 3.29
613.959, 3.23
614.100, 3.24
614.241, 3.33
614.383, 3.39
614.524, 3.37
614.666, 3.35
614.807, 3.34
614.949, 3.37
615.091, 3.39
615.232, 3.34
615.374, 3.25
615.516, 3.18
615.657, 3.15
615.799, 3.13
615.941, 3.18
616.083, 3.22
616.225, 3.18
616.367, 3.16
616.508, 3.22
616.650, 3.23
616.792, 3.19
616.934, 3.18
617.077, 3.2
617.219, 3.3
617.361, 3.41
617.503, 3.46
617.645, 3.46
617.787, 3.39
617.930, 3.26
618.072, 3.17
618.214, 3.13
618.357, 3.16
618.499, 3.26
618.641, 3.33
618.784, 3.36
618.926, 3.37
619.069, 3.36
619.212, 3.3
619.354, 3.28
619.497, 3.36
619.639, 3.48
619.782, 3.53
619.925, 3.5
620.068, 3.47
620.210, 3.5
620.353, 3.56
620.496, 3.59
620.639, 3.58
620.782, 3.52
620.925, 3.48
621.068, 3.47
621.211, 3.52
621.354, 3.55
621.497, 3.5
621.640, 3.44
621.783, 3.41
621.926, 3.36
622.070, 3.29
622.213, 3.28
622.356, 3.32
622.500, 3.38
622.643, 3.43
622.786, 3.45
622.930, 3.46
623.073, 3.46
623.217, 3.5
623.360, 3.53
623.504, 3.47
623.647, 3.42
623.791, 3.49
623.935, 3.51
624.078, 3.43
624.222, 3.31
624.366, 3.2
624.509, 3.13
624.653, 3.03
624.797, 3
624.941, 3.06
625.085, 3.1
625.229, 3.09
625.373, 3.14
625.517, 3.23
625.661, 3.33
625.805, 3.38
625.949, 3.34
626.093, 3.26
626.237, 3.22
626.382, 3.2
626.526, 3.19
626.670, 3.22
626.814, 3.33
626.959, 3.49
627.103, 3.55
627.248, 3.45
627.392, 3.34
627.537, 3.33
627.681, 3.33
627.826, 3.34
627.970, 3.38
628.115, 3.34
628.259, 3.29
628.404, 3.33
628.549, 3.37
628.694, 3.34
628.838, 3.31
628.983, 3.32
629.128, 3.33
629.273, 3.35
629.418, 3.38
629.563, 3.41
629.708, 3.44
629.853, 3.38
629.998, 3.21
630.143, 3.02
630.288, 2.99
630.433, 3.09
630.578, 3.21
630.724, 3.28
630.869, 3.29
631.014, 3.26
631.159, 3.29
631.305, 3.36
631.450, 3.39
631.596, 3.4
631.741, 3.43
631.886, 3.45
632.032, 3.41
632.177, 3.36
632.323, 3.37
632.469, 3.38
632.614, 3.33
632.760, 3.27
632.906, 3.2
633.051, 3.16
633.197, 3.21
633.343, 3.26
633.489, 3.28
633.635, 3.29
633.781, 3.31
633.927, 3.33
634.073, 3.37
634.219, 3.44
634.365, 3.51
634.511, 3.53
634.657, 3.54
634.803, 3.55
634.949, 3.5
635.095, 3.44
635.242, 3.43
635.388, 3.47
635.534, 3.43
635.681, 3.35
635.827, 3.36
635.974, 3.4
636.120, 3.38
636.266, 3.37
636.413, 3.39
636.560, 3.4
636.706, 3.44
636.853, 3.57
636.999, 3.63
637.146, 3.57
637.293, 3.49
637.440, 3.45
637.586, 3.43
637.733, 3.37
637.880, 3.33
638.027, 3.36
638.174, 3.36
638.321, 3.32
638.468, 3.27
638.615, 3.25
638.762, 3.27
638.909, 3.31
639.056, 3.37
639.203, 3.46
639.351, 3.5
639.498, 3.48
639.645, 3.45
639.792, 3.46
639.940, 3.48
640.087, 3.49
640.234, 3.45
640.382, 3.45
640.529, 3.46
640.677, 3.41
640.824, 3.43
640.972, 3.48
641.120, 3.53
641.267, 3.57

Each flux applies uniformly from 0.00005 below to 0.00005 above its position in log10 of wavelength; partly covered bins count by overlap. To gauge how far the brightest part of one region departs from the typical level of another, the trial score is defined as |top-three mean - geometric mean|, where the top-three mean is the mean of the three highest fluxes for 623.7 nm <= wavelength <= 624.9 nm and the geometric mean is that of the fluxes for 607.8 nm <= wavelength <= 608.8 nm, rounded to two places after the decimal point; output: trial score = 0.10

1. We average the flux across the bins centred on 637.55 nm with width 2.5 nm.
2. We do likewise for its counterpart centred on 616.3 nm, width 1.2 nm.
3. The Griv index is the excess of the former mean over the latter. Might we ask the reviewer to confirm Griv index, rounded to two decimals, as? 0.22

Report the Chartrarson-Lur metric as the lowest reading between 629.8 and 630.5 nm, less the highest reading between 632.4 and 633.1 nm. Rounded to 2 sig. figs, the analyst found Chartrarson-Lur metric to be -0.39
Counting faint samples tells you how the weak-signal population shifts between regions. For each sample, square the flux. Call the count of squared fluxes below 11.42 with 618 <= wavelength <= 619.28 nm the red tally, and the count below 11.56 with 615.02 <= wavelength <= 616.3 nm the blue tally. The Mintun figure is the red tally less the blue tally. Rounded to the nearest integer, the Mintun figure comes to 0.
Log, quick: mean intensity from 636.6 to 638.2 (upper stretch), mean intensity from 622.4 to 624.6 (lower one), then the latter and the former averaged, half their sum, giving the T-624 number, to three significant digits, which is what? 3.43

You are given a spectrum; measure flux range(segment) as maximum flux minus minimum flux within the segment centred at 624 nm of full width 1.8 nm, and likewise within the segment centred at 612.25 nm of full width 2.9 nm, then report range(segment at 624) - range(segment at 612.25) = 0.21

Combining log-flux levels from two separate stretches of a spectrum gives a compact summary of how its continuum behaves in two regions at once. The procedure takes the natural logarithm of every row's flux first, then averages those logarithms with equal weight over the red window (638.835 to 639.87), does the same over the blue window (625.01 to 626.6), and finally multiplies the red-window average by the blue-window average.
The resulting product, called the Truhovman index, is 1.44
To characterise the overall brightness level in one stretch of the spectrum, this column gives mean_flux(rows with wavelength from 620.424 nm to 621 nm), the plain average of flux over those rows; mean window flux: 3.54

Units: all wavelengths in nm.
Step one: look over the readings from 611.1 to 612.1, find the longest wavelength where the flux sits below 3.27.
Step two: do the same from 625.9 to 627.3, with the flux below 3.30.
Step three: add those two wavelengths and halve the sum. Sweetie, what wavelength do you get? 619.33 nm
